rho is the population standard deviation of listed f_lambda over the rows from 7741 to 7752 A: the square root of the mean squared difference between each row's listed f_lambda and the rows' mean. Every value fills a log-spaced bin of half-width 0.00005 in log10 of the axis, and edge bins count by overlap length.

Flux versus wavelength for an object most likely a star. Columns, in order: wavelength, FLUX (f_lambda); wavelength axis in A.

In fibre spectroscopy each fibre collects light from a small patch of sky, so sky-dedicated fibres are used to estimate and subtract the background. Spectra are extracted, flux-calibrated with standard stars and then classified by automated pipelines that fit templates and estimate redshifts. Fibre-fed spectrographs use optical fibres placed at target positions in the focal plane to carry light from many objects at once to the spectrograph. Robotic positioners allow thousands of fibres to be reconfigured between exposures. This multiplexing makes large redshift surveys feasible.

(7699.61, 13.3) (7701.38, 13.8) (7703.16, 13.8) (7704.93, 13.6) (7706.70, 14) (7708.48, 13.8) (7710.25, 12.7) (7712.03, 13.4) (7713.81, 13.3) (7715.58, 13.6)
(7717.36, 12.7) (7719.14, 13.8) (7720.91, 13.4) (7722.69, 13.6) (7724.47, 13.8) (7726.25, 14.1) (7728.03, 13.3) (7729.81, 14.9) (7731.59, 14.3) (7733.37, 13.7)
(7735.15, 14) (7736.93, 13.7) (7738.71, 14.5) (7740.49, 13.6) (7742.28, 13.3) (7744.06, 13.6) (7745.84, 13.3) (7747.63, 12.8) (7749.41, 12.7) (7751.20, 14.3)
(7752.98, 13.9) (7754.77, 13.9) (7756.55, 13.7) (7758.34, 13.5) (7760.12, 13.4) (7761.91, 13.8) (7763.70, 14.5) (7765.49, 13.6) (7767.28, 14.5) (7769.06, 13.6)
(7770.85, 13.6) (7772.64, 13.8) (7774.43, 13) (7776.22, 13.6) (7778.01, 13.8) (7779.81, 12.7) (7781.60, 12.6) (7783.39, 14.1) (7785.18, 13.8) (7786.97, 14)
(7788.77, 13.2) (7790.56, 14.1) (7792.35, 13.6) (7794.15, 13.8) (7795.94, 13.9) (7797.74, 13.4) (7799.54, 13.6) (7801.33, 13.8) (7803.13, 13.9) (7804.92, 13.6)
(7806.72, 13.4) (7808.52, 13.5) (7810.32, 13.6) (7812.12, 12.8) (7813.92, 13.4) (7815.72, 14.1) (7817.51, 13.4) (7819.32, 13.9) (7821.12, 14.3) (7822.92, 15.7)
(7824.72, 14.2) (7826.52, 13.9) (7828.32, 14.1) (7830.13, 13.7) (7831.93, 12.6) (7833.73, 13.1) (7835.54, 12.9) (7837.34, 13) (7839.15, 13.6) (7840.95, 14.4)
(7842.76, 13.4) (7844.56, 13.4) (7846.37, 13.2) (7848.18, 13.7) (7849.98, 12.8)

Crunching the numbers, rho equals 0.53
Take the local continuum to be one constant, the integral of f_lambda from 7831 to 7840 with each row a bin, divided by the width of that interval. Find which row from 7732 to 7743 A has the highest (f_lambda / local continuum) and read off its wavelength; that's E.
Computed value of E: 7738.71 A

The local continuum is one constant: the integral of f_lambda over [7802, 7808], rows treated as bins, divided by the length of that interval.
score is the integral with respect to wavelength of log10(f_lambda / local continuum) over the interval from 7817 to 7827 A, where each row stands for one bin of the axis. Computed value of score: 0.20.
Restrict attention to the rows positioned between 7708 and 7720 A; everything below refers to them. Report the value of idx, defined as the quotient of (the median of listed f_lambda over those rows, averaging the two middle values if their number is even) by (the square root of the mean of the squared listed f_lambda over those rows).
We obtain 1.00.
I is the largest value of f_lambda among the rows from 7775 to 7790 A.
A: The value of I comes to 14.1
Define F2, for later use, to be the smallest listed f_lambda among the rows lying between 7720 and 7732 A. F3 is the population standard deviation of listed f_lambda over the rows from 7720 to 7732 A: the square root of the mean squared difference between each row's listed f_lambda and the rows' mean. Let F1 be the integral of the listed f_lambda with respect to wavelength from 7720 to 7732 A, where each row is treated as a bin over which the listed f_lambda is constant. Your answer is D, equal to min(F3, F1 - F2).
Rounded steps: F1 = 167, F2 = 13.3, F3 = 0.52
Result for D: 0.522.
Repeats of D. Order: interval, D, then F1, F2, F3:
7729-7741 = 0.450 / 169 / 13.6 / 0.45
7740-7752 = 0.501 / 160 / 12.7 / 0.50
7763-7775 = 0.499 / 166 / 13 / 0.50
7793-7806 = 0.173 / 178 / 13.4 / 0.17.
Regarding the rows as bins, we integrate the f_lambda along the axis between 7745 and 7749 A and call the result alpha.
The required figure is 52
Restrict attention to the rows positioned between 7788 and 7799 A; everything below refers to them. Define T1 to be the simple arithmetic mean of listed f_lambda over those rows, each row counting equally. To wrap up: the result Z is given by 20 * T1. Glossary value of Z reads 273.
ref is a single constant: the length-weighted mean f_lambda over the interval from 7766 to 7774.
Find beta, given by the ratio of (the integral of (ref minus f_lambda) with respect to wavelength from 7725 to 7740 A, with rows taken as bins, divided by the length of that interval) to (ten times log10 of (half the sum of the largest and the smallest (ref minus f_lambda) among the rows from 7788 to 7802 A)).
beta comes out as 0.03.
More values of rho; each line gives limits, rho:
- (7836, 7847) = 0.44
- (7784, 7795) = 0.29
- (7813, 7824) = 0.78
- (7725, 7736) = 0.50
